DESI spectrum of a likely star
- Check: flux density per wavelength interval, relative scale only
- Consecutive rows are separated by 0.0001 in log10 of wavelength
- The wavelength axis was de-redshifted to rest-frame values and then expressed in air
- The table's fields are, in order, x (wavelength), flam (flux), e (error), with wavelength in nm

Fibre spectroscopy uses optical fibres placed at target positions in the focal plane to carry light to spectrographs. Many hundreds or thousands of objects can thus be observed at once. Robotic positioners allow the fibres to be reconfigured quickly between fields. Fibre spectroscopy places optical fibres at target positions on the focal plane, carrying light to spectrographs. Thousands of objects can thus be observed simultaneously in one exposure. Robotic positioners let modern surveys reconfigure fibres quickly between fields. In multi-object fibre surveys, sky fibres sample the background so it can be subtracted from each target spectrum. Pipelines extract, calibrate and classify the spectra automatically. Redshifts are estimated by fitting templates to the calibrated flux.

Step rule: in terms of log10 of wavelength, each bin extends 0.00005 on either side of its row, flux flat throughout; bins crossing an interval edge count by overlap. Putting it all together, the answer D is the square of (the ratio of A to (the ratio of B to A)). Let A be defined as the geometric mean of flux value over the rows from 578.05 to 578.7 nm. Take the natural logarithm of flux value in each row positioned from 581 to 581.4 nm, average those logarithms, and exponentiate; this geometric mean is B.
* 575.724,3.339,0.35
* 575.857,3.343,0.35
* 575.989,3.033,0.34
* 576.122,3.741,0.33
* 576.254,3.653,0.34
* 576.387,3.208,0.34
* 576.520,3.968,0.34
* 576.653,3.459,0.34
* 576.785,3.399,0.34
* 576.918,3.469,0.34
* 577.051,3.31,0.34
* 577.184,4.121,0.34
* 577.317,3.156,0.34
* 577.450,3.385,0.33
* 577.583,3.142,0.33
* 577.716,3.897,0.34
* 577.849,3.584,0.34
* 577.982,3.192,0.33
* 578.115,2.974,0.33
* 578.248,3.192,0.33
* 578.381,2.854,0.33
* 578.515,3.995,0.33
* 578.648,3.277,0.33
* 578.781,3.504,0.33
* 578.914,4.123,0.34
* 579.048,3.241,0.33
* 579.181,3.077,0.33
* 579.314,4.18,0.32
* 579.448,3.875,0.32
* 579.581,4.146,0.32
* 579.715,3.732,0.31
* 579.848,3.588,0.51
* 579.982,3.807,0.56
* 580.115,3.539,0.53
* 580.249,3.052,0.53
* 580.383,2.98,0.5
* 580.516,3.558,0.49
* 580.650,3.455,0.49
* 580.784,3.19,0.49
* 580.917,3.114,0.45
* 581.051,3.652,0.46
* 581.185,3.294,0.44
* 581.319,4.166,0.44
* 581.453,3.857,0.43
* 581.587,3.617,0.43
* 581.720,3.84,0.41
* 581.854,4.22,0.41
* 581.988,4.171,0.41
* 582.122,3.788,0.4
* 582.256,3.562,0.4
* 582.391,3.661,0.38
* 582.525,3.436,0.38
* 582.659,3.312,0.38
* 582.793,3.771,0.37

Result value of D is 8.1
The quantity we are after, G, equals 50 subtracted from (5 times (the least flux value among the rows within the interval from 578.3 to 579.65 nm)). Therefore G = -35.7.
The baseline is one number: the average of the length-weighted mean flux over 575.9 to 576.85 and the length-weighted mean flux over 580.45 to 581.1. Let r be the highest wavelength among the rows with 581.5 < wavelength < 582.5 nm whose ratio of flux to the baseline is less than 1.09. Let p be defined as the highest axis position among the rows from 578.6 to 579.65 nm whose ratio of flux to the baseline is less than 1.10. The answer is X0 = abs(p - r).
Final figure 3.21 nm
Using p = 579.181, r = 582.391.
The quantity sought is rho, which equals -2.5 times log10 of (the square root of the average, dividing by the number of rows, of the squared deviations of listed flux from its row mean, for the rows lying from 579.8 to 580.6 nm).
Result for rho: 1.31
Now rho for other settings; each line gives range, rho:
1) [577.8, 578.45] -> 1.51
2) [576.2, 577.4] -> 1.27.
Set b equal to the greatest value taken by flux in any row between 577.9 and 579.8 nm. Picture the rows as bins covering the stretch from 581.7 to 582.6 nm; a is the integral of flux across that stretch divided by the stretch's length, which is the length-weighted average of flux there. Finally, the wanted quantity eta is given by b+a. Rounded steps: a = 3.80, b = 4.18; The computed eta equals 7.98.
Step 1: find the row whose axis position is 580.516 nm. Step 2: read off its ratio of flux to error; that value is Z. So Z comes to 7.3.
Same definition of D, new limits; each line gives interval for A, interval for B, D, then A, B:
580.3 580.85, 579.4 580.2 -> 8.2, 3.29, 3.78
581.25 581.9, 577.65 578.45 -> 22.5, 3.93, 3.26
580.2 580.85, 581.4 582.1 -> 7.1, 3.24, 3.93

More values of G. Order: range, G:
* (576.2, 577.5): -34.2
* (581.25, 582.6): -32.8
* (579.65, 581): -35.1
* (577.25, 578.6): -35.7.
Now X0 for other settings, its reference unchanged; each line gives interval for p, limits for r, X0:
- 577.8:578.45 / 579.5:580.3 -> 1.87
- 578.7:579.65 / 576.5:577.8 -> 1.60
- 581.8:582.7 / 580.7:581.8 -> 1.07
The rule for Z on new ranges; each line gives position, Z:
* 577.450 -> 10.3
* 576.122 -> 11.3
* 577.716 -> 11.5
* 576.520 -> 11.7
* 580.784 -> 6.5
